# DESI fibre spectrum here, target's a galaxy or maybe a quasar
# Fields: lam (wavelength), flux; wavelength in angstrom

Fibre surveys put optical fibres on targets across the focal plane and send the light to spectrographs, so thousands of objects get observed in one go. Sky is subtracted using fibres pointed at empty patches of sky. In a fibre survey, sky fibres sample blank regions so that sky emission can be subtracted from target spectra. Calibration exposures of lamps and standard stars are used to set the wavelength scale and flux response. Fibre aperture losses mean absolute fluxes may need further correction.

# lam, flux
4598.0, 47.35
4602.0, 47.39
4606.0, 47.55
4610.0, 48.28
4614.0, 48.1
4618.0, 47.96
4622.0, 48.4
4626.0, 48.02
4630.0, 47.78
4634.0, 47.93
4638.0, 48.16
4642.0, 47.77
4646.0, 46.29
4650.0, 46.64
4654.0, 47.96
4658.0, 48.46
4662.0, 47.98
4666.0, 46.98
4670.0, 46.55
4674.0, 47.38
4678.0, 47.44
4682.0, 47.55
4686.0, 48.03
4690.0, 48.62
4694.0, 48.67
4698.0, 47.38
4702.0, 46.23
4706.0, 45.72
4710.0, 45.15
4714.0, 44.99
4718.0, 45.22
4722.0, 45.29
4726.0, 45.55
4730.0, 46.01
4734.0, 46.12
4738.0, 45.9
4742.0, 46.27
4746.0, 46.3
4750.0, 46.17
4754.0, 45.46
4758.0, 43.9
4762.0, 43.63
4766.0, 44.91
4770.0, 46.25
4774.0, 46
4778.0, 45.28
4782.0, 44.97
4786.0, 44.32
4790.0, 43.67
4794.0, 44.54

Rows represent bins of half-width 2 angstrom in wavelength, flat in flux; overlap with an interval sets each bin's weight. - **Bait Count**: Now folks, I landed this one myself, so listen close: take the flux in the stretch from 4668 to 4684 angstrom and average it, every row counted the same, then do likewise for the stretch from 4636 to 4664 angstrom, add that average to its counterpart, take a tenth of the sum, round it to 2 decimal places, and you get 9.48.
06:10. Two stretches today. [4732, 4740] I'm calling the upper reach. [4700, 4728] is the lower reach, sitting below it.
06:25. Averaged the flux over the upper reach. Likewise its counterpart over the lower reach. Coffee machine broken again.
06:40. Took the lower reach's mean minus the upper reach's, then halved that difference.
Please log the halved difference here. -0.28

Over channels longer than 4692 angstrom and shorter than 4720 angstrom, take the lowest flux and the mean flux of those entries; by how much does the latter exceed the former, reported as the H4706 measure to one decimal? 1.2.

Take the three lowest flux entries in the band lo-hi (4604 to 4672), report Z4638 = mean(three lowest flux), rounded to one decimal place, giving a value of 46.5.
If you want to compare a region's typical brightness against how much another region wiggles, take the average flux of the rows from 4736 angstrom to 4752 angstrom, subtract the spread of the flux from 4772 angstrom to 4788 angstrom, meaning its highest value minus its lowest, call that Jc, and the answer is 44.5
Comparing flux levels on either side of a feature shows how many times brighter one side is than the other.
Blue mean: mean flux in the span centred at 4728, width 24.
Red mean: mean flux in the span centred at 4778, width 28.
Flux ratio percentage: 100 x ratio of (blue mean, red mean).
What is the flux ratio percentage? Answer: 101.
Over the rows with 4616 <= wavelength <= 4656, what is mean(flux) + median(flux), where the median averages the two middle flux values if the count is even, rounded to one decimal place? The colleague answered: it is 95.6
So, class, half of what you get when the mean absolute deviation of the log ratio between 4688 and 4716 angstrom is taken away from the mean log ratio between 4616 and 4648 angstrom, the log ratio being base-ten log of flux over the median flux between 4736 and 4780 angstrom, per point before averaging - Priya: 0.003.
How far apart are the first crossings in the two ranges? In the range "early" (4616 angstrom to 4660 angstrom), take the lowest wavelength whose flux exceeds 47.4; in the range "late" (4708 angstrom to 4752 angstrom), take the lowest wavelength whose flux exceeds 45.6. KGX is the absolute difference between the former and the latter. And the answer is 112 angstrom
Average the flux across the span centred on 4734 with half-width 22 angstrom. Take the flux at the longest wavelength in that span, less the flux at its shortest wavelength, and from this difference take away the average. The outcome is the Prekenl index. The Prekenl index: -45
